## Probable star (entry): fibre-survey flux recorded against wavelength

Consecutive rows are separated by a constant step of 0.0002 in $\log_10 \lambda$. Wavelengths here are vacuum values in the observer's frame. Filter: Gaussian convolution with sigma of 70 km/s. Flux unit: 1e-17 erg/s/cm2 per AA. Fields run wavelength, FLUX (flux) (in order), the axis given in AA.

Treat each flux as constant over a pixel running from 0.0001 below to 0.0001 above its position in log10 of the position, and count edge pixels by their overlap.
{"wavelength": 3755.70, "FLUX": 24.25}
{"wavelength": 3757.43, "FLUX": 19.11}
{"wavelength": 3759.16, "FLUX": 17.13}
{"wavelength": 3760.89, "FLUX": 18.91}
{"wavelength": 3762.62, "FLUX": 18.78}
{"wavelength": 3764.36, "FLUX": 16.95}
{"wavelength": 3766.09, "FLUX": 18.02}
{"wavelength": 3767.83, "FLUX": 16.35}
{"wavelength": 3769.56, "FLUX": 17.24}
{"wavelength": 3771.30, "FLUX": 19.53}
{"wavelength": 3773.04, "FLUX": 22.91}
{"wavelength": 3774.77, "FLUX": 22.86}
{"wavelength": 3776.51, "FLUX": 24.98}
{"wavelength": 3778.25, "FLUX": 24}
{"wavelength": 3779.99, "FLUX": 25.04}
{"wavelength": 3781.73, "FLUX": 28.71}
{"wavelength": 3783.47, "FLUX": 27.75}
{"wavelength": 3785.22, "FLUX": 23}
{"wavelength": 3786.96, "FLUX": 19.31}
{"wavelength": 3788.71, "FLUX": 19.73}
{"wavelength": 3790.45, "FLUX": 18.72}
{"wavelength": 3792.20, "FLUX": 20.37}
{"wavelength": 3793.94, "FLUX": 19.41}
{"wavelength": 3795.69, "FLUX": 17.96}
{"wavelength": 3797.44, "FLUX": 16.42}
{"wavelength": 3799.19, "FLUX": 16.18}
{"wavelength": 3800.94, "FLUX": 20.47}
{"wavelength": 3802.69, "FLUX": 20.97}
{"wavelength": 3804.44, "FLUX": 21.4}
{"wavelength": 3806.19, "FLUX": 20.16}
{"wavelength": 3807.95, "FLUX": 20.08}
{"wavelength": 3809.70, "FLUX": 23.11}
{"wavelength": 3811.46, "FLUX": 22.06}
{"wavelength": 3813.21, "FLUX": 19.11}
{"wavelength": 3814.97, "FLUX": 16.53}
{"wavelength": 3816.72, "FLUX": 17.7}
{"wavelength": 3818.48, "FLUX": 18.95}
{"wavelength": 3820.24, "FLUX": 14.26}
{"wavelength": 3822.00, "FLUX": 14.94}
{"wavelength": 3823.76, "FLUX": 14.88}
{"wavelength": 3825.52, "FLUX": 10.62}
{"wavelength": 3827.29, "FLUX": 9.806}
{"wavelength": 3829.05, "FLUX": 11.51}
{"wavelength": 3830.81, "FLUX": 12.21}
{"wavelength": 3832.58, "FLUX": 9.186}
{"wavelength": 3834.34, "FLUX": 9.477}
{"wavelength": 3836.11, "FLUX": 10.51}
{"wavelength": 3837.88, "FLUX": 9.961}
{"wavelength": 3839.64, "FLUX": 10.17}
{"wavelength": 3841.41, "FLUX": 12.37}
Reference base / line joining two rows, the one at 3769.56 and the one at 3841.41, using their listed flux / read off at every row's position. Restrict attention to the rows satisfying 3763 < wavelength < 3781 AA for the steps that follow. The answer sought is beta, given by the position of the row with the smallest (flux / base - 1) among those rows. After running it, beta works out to 3767.83 AA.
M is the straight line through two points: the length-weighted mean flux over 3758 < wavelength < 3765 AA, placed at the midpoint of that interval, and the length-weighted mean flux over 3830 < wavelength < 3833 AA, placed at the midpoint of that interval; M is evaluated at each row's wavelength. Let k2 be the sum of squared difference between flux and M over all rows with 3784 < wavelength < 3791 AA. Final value 103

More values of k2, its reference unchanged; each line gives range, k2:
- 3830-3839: 5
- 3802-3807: 156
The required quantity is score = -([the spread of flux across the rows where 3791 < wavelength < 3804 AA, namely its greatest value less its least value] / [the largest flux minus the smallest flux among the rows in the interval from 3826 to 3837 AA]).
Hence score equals -1.6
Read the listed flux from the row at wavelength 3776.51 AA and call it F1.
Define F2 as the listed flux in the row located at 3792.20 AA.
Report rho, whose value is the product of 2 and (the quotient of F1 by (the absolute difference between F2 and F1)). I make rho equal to 11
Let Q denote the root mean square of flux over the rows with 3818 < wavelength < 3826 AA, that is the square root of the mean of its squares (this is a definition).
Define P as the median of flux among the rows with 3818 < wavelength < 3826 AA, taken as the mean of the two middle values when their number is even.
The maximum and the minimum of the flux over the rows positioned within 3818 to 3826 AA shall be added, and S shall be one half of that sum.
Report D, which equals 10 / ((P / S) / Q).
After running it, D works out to 149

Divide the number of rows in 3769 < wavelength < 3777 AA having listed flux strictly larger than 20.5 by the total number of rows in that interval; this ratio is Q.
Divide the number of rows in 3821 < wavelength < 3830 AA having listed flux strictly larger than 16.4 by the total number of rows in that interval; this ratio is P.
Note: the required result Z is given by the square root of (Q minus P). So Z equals 0.77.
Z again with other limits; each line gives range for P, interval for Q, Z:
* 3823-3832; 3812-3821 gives 0.00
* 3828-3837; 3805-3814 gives 0.63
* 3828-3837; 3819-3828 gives 0.00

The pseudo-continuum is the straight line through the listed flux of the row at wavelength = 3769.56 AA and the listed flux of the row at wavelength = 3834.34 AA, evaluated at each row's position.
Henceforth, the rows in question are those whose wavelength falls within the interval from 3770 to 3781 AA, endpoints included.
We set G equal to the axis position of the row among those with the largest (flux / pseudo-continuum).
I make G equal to 3779.99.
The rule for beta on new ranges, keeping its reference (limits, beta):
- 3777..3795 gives 3790.45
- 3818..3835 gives 3832.58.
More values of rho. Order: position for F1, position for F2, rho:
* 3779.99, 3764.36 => 6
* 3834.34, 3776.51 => 1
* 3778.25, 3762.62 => 9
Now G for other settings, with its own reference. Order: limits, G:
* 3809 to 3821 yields 3809.70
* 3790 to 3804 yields 3802.69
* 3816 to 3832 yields 3818.48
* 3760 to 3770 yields 3762.62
